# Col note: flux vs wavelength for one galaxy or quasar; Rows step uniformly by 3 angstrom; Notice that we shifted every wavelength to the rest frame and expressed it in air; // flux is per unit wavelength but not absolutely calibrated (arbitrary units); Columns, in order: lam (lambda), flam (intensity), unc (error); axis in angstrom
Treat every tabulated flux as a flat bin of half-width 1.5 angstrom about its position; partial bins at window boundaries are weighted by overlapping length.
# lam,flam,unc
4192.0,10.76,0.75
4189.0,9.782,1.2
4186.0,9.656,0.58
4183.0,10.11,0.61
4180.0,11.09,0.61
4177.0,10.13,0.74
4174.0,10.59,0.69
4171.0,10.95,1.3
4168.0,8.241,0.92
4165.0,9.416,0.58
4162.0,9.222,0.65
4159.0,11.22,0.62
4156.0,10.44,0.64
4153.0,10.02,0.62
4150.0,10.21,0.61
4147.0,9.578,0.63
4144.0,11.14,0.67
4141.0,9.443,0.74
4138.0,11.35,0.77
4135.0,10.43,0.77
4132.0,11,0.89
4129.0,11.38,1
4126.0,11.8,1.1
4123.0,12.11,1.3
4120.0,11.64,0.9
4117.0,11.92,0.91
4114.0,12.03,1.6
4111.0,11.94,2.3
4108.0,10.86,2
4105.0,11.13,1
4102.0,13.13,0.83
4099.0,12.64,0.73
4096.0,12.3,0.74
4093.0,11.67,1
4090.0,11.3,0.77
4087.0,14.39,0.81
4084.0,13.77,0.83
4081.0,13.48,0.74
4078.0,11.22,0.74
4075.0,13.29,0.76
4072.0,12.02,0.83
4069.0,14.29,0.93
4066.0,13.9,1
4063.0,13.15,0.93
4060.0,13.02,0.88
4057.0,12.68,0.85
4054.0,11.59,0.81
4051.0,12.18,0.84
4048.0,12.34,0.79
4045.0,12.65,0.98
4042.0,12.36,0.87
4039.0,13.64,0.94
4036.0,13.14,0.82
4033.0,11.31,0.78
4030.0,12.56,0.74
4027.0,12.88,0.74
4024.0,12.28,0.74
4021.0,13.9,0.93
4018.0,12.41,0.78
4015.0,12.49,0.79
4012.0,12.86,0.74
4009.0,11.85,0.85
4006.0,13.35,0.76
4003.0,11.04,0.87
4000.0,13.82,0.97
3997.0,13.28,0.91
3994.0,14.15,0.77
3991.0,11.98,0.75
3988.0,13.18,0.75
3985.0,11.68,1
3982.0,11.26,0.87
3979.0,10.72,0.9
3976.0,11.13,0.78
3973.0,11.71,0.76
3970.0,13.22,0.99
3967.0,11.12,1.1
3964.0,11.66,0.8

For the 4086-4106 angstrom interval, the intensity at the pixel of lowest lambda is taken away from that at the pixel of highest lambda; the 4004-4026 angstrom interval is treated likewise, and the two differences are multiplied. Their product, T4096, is 3.5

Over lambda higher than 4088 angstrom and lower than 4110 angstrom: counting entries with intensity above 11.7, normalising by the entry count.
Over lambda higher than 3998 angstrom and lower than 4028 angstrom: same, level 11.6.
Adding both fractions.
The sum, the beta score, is 1.33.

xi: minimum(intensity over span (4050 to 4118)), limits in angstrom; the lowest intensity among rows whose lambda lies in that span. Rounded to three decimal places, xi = 10.860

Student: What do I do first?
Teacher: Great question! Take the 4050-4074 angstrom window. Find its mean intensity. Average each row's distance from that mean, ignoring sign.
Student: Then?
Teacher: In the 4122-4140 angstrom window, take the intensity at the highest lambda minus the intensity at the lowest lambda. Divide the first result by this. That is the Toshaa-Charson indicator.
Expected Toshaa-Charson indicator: -1.0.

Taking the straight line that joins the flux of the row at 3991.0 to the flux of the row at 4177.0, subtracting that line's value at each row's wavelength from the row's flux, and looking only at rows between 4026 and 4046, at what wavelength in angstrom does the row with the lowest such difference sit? 4033.0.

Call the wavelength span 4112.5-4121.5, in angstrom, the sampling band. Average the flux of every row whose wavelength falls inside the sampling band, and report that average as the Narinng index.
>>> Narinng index 11.9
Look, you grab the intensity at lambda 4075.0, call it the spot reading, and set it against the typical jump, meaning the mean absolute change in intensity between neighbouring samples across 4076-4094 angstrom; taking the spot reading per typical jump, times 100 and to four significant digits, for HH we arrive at 1002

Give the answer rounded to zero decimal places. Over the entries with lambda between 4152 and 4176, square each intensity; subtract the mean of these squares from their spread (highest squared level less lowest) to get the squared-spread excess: -43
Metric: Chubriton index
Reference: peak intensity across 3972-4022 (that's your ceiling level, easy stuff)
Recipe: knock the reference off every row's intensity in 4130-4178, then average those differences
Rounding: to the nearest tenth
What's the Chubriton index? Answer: -3.9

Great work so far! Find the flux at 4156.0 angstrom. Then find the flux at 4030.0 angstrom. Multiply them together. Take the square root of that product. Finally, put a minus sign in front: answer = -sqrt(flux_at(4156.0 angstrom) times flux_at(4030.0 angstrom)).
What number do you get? -11.5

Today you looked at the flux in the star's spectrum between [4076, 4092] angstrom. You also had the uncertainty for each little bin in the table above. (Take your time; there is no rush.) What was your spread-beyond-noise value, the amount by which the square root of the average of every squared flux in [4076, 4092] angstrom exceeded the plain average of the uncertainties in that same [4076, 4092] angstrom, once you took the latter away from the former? 12.1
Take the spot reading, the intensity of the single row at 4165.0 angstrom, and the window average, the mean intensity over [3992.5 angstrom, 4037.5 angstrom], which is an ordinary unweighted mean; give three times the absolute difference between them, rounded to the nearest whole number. 10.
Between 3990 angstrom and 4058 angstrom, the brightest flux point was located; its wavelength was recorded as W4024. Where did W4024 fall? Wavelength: 3994.0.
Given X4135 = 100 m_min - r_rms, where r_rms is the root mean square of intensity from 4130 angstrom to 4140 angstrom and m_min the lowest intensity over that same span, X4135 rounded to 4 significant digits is 1032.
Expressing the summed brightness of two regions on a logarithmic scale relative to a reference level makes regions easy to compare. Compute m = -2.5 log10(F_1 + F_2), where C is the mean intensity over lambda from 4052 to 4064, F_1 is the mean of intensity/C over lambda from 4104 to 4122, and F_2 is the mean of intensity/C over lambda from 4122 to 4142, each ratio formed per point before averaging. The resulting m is -0.64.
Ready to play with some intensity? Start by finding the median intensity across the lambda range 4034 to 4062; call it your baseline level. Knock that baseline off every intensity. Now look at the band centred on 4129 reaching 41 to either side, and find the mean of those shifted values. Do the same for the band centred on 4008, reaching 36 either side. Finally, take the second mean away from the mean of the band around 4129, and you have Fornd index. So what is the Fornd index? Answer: -1.4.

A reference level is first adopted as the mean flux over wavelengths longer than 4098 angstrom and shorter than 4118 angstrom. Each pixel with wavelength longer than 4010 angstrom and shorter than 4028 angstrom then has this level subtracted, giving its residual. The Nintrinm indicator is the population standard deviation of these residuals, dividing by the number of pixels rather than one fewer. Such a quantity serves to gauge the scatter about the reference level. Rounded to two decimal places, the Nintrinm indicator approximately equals 0.54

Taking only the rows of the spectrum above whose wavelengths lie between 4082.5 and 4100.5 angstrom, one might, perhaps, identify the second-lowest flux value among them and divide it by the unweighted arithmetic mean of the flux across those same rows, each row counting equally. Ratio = 0.920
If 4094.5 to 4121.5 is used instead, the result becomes 0.931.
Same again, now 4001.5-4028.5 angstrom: 0.943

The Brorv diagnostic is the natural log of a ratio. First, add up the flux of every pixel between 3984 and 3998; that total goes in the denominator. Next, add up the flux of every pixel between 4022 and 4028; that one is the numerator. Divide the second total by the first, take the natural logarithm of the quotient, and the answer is -0.9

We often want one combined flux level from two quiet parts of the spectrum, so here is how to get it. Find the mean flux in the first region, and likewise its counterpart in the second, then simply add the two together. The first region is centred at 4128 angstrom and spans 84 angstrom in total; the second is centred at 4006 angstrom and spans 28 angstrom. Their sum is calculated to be 23.9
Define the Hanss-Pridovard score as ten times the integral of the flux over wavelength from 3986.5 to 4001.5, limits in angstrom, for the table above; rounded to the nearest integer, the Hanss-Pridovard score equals 1992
